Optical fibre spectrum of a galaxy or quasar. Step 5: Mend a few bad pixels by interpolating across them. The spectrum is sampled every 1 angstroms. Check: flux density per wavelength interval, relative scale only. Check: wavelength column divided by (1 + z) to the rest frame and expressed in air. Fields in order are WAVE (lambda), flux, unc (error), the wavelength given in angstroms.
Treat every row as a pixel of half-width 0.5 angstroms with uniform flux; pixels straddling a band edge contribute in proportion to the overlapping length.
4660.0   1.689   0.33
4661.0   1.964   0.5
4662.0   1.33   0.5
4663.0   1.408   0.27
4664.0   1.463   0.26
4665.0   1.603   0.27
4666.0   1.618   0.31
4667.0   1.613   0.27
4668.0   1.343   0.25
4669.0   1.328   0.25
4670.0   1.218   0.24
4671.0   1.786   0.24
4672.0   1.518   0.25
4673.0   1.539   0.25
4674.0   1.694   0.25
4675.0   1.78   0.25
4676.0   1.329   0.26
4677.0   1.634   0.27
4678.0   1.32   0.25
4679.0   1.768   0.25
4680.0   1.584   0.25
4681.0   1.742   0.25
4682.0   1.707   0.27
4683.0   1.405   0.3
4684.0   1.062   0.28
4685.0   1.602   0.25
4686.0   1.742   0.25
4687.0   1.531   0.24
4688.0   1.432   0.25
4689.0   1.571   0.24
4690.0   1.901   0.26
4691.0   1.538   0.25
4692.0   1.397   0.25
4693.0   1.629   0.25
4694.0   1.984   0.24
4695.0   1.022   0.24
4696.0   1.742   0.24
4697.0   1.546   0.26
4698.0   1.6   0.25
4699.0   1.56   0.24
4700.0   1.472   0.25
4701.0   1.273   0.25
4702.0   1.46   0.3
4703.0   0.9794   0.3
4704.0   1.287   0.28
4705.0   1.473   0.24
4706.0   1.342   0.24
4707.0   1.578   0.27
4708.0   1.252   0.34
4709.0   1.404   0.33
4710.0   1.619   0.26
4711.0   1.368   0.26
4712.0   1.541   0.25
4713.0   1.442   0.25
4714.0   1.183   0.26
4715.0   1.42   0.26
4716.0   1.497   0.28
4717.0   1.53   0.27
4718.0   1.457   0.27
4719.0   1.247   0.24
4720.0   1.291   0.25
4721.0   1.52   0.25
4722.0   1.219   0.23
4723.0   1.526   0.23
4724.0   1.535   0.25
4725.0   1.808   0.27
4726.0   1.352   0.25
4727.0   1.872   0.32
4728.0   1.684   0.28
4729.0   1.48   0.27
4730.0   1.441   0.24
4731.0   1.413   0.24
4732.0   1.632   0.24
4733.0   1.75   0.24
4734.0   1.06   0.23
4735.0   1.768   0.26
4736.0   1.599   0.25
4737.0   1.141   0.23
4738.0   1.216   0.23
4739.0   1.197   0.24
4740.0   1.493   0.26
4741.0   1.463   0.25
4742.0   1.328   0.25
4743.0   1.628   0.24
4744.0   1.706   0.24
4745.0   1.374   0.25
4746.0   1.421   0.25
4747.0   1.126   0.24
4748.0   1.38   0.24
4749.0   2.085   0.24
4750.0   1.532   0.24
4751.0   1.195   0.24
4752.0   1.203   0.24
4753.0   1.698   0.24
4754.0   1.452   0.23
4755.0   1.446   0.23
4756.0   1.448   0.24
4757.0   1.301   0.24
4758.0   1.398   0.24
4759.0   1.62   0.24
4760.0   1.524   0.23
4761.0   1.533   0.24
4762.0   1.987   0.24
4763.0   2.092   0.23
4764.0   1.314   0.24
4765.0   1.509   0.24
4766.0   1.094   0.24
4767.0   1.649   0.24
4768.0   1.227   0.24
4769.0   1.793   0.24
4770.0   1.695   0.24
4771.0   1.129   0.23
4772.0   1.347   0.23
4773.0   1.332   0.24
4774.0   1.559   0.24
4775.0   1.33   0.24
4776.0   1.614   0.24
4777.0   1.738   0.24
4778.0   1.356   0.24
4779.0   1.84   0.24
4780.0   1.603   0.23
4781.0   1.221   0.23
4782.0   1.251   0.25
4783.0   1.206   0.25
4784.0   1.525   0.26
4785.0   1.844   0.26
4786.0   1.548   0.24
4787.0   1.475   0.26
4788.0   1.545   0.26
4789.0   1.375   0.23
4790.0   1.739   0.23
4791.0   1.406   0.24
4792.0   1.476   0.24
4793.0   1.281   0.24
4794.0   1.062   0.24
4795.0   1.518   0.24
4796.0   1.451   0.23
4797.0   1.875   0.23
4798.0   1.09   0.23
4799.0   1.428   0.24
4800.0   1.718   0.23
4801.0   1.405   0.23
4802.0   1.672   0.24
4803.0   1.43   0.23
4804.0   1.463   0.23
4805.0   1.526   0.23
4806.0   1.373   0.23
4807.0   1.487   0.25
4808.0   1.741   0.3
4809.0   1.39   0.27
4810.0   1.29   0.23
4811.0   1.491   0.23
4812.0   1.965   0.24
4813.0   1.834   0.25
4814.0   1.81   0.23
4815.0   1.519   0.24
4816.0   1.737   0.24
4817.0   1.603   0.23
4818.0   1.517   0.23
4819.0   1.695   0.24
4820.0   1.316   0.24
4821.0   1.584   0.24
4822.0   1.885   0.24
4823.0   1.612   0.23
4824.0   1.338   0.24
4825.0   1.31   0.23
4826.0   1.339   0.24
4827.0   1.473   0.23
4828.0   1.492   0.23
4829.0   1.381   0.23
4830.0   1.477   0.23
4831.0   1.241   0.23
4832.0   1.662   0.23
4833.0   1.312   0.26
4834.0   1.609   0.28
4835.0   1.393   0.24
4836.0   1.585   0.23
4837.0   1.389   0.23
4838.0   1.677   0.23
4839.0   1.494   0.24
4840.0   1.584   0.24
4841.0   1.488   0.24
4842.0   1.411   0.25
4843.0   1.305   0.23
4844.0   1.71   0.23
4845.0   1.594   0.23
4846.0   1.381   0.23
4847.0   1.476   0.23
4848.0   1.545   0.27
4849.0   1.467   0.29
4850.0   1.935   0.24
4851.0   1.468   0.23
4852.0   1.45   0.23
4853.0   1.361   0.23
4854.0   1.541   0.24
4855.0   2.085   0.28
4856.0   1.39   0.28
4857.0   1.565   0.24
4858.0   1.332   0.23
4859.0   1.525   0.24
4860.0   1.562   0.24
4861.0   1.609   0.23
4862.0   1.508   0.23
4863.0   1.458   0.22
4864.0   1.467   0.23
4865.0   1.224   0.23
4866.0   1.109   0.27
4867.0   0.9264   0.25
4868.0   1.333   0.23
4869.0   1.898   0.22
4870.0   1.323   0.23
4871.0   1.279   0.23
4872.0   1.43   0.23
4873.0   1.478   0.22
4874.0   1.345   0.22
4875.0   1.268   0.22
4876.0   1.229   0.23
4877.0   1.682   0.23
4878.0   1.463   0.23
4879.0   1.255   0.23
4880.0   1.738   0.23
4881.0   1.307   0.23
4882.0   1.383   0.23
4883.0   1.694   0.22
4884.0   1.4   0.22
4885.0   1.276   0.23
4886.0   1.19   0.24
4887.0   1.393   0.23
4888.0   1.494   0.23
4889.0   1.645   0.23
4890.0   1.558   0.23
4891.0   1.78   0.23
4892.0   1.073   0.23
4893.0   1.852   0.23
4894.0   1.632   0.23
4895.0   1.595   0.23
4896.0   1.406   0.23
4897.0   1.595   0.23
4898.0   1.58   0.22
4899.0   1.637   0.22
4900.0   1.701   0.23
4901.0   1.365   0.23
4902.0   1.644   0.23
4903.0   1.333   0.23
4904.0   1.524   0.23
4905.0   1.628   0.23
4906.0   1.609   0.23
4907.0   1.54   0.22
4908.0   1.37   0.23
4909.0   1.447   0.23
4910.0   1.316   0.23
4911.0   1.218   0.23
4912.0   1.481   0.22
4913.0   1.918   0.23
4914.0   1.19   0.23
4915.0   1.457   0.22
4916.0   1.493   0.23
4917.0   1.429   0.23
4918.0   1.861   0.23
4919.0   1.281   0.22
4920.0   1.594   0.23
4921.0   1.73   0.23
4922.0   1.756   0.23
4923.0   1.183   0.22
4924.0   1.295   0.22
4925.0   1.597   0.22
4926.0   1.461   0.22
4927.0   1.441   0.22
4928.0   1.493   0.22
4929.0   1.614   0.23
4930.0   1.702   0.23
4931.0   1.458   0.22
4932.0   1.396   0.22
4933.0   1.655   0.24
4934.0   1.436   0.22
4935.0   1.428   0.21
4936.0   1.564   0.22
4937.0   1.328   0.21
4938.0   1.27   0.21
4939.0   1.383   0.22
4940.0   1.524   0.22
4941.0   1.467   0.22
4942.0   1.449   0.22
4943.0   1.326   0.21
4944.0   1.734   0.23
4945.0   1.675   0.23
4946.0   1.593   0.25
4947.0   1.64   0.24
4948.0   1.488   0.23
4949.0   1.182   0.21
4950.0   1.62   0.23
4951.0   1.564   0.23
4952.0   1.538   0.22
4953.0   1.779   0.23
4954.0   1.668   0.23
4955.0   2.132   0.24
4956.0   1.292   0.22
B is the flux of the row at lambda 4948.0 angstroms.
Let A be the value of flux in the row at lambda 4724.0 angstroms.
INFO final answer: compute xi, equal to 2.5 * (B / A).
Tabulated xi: 2.42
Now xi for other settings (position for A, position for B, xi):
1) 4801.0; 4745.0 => 2.44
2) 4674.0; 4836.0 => 2.34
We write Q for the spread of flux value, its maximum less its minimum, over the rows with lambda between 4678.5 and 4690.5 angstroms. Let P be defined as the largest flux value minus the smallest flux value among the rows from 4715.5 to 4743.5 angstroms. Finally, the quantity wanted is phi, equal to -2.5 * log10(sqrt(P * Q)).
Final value 0.21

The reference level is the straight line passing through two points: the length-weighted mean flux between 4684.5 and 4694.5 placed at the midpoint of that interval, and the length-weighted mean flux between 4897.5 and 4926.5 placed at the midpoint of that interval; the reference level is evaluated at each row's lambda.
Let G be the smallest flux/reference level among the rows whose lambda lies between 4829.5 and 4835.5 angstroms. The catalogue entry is 0.80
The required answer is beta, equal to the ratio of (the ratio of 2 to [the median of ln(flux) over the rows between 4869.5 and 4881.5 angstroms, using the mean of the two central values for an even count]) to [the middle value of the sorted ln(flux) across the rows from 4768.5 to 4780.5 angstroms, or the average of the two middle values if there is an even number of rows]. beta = 15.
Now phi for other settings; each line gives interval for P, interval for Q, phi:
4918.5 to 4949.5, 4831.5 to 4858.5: 0.44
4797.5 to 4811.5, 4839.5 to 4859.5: 0.37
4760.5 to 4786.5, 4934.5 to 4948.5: 0.42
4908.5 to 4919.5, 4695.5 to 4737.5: 0.23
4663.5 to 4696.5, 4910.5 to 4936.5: 0.19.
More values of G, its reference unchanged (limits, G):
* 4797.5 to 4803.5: 0.69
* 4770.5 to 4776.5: 0.71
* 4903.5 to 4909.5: 0.91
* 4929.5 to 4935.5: 0.93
